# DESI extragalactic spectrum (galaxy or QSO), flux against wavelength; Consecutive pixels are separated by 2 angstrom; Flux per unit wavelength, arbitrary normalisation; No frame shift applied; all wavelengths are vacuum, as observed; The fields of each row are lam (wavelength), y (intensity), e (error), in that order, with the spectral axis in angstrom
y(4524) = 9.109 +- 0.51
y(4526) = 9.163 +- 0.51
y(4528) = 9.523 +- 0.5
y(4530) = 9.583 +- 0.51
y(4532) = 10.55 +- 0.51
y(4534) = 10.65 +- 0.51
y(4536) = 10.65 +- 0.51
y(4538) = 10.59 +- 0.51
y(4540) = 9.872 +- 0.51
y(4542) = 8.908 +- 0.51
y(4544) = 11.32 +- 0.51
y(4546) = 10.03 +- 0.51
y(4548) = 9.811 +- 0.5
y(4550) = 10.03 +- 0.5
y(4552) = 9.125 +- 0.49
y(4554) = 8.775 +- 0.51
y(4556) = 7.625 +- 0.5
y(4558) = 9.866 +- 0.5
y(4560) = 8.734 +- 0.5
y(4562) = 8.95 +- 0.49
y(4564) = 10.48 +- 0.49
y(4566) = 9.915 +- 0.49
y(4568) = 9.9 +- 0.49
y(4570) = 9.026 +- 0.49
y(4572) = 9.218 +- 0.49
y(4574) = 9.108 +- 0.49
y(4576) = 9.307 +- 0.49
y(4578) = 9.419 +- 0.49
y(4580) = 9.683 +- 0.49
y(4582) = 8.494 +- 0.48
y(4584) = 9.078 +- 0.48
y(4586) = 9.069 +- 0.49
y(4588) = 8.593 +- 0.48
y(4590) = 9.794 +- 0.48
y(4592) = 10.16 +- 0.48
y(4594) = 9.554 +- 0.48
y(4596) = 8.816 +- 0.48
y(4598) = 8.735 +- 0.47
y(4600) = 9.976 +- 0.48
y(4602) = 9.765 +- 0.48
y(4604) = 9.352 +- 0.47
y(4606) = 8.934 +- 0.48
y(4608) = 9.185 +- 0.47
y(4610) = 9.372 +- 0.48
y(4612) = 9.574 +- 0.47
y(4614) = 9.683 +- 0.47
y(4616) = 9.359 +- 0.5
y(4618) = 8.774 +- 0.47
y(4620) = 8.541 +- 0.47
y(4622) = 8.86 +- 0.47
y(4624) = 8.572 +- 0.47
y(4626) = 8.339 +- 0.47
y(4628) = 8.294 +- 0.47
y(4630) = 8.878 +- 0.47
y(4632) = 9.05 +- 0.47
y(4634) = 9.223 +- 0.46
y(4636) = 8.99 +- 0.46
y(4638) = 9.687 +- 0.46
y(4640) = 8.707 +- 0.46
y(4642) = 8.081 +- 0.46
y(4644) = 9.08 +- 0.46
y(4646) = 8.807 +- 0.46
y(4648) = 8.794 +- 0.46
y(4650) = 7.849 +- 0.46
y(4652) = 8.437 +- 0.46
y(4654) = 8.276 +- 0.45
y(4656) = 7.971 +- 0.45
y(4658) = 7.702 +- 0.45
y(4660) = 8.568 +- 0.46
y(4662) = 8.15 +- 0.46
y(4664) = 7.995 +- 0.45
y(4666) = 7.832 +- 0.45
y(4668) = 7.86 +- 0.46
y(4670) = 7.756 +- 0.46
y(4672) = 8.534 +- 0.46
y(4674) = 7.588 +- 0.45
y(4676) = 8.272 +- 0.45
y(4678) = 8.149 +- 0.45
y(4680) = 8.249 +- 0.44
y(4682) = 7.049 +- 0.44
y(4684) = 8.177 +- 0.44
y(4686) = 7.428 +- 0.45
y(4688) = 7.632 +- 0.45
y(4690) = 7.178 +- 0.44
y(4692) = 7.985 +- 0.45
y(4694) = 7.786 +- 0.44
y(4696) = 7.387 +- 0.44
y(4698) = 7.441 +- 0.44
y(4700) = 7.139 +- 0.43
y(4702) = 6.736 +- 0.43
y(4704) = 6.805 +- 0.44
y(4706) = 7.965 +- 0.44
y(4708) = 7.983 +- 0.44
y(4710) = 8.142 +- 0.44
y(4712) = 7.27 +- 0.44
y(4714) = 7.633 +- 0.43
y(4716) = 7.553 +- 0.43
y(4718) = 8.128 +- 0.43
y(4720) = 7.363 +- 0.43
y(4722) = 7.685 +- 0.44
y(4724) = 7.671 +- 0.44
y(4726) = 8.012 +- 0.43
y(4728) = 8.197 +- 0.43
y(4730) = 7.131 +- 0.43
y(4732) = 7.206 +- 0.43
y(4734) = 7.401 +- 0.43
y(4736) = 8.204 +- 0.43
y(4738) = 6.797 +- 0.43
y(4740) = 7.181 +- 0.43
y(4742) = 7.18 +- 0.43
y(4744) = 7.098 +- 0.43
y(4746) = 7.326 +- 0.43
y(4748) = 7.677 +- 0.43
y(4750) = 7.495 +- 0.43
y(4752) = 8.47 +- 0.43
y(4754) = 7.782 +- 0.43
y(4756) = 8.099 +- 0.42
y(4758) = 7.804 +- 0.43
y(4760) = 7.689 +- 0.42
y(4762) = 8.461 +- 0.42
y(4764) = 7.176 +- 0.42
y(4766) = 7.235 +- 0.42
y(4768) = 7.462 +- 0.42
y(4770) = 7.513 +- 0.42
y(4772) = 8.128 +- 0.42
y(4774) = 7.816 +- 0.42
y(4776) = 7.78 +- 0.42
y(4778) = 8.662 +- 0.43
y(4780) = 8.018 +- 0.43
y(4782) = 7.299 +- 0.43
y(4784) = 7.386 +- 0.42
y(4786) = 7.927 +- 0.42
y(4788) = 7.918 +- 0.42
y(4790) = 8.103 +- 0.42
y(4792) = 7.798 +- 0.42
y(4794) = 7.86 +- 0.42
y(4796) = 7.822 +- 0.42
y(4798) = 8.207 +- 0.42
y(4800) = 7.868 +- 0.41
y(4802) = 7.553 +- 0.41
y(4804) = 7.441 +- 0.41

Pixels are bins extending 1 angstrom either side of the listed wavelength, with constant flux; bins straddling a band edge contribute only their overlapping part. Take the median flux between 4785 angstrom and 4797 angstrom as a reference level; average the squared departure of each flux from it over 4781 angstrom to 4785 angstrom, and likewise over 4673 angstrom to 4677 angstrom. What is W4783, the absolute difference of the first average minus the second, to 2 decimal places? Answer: 0.18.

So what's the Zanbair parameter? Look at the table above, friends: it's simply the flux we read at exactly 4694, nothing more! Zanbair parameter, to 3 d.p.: 7.786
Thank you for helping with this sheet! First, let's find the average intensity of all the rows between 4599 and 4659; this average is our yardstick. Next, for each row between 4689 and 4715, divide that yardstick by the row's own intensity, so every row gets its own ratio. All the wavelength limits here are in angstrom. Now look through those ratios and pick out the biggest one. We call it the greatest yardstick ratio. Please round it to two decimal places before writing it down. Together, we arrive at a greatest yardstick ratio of 1.32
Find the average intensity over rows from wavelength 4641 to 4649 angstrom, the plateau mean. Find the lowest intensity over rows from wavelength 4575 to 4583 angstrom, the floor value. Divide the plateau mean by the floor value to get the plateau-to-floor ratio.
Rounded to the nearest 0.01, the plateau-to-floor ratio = 1.02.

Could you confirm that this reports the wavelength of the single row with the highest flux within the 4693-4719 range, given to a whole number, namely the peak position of 4710 angstrom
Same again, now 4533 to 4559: 4544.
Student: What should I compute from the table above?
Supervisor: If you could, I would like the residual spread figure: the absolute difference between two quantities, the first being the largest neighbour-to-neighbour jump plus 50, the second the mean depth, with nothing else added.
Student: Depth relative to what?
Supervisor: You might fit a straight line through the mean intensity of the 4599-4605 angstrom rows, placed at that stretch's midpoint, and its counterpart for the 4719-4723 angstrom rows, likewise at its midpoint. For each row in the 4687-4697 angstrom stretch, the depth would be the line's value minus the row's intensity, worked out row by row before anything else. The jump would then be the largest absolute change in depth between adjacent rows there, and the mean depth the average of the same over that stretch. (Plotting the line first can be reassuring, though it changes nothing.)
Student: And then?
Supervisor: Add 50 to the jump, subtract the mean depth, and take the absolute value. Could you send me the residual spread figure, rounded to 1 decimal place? 50.4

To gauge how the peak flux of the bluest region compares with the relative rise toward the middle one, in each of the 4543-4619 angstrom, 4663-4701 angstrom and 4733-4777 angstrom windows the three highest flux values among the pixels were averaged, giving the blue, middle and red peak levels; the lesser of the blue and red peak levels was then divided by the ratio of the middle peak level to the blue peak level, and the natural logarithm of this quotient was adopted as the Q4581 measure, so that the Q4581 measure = 2.37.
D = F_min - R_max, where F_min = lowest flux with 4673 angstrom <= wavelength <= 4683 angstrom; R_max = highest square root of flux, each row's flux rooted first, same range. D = 4.2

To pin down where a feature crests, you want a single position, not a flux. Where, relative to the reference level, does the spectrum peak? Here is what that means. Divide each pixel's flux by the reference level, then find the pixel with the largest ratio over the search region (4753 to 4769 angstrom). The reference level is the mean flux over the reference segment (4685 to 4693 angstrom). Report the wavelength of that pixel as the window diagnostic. 4762 angstrom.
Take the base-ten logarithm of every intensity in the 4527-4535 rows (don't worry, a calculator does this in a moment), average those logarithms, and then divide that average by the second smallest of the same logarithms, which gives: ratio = 1.02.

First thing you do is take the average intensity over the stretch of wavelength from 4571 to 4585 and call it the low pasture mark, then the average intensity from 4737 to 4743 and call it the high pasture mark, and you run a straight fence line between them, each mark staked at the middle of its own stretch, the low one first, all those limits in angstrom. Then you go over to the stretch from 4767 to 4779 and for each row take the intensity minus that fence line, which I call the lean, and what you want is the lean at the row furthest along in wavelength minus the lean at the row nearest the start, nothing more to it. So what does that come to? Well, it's 1.3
